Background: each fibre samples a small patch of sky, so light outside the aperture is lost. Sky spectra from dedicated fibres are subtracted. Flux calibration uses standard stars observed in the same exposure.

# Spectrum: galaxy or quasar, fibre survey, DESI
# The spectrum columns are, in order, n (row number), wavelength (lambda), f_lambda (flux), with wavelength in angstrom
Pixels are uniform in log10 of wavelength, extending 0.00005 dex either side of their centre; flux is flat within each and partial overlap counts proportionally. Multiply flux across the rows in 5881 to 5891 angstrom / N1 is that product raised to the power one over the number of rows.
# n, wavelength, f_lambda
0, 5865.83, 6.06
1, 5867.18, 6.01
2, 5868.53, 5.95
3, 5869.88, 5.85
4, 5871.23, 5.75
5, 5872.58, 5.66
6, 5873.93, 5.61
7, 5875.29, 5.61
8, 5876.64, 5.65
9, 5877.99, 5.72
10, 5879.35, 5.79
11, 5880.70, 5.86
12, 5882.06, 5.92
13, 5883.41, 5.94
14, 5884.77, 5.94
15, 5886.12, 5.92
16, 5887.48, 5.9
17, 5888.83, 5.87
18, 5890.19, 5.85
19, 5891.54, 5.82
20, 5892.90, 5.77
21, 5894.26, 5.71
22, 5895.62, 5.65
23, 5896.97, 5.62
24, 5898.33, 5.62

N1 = 5.91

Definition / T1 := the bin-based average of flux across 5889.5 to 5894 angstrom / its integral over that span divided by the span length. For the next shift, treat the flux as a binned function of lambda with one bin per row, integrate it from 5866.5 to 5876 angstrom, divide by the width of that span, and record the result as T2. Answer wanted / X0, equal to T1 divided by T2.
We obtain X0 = 1.00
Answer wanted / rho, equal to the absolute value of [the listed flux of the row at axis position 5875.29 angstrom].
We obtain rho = 5.6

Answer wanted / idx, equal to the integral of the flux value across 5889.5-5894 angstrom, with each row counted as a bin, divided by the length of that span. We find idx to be 5.80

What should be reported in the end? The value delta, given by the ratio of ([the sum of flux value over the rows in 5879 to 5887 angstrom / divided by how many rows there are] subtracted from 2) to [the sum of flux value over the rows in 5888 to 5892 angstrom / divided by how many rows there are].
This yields -0.67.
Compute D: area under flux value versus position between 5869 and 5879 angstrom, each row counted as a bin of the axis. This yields 57.0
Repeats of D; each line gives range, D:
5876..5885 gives 52.4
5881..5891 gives 59.0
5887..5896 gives 52.2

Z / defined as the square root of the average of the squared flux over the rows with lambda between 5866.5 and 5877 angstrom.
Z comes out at 5.76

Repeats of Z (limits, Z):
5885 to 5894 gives 5.86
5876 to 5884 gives 5.81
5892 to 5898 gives 5.69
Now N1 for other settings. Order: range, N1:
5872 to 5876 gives 5.63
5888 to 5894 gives 5.83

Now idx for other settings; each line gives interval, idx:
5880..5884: 5.91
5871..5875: 5.65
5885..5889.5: 5.91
